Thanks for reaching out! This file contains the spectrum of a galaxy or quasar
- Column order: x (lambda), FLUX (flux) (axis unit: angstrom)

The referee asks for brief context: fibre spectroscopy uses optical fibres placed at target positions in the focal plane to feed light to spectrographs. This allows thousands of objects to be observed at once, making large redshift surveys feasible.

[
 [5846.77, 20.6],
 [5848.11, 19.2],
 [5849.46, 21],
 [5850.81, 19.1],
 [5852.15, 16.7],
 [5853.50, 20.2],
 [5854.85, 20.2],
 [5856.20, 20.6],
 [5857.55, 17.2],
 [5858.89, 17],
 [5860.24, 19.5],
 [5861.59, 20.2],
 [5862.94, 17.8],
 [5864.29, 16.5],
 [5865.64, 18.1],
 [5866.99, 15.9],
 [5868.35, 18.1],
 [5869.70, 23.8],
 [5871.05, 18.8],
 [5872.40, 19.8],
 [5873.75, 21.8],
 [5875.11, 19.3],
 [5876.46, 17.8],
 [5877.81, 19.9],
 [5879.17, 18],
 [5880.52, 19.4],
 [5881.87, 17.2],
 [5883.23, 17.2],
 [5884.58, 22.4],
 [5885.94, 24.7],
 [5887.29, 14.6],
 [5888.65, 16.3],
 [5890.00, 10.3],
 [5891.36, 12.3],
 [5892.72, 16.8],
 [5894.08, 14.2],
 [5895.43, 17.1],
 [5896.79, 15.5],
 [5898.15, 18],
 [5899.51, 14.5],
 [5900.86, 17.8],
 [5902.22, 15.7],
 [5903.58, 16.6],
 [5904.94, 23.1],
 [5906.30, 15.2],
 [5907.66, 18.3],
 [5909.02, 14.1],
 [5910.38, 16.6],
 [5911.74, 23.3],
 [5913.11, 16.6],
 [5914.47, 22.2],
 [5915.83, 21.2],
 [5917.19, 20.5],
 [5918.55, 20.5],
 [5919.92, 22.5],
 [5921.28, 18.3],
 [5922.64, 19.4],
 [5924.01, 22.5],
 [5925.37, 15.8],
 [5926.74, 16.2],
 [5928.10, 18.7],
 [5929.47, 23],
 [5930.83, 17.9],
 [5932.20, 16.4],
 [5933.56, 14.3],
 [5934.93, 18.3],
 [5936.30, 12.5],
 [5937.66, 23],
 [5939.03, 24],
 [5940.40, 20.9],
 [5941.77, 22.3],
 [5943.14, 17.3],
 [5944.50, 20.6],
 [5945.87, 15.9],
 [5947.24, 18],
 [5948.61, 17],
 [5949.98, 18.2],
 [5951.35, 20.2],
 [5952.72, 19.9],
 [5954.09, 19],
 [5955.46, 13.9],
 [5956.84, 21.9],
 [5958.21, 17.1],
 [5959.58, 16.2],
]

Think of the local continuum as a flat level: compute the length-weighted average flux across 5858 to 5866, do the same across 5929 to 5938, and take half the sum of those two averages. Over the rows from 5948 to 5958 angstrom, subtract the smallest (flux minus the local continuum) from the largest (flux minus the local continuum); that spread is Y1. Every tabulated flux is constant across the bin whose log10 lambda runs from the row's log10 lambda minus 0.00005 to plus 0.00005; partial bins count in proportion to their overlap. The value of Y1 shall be 8.0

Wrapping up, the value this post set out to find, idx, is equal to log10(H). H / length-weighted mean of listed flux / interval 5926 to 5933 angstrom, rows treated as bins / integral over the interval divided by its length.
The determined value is 1.26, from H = 18.4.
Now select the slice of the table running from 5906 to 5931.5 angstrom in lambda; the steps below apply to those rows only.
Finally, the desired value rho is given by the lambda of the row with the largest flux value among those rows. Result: 5911.74 angstrom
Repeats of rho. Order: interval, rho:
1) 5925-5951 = 5939.03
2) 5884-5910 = 5885.94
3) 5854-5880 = 5869.70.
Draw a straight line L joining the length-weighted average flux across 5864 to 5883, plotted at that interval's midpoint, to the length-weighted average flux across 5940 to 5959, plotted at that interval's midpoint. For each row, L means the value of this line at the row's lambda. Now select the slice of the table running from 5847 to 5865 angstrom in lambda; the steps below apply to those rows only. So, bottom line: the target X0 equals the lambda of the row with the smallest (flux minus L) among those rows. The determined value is 5864.29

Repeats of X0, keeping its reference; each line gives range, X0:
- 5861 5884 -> 5866.99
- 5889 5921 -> 5890.00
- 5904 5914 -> 5909.02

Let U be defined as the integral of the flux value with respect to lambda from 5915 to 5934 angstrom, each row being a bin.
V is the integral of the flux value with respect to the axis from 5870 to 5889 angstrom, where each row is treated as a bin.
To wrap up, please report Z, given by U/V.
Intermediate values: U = 364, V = 365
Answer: 1.0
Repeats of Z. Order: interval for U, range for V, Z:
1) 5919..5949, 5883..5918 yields 0.9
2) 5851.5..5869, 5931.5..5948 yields 1.0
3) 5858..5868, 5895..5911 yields 0.7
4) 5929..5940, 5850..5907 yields 0.2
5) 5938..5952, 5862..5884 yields 0.7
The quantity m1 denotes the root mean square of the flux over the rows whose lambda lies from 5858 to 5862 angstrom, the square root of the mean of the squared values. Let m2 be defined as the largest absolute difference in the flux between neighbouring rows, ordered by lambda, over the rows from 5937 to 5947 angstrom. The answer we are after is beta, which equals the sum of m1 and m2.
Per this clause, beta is 23.9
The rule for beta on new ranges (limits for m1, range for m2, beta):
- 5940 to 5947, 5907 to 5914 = 26.2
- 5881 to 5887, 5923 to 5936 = 27.3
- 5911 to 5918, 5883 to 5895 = 31.0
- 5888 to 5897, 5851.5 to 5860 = 18.3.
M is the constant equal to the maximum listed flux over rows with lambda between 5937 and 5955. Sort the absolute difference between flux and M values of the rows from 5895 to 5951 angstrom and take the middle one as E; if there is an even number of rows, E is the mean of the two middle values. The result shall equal 6.0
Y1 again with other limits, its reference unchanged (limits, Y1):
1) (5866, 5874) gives 7.9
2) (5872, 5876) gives 2.5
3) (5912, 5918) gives 5.6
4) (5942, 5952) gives 4.7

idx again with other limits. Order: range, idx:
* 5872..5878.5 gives 1.29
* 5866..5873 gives 1.28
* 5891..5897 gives 1.18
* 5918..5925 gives 1.31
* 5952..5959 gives 1.26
